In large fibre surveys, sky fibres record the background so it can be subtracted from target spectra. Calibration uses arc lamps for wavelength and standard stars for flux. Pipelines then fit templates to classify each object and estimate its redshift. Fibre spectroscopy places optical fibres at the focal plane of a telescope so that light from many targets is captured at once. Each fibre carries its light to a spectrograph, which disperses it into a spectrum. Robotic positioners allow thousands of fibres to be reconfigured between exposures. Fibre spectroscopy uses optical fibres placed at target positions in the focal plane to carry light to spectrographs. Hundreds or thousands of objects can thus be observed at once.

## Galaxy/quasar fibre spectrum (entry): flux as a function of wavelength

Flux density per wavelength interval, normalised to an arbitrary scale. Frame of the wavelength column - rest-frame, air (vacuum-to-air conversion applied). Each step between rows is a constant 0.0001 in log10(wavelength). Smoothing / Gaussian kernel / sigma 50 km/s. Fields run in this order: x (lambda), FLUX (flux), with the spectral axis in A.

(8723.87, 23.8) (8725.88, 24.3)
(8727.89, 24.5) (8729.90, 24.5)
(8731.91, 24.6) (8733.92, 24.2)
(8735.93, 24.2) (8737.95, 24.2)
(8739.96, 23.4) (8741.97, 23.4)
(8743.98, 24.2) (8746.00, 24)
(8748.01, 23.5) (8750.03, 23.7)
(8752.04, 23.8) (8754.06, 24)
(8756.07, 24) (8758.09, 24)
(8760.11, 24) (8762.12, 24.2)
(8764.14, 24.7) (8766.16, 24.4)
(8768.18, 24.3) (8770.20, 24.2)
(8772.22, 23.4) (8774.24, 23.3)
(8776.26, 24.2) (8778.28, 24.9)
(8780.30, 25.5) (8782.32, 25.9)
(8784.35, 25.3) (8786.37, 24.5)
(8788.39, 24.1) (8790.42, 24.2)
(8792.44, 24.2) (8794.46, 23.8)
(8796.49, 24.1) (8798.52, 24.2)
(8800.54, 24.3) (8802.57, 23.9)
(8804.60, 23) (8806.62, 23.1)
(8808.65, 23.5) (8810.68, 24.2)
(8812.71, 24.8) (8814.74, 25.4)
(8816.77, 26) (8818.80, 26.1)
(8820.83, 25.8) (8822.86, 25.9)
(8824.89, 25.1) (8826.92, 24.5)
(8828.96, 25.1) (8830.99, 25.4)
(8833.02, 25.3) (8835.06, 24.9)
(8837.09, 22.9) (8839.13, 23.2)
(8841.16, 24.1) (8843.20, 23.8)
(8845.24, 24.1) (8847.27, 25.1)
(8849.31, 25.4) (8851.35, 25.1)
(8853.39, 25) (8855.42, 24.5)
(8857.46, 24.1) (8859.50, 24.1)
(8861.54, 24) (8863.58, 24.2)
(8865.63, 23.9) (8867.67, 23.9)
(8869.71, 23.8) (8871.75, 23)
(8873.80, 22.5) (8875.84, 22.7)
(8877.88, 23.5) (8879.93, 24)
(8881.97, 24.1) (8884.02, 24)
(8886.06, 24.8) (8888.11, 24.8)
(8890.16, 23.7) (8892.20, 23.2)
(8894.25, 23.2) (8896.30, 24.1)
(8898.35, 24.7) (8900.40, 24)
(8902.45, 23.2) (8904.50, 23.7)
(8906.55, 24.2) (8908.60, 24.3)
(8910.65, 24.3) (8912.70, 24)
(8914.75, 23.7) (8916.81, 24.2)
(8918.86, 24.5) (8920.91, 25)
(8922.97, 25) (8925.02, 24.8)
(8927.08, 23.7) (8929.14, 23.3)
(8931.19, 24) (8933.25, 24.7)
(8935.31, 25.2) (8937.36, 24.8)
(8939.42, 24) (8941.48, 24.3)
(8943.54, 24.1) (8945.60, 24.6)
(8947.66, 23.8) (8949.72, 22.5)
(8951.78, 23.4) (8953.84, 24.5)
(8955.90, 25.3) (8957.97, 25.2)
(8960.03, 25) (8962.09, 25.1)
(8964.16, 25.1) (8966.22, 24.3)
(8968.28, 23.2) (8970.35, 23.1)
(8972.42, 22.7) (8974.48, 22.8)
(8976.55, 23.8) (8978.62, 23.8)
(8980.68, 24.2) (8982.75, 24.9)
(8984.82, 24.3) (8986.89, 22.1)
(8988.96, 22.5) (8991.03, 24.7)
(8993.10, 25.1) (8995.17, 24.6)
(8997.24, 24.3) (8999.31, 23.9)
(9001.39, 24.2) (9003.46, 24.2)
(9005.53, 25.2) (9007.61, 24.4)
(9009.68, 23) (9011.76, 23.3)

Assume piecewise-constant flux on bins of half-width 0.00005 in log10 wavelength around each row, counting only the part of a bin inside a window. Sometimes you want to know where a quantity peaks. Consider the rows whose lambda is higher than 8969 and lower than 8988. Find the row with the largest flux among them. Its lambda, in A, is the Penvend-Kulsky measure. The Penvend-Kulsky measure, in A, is 8982.75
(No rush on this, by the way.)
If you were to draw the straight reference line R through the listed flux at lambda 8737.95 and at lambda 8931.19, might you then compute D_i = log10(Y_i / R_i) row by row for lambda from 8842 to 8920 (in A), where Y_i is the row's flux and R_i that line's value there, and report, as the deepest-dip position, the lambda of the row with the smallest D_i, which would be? 8873.80 A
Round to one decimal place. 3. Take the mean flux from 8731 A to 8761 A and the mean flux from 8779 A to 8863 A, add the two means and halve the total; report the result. 24.3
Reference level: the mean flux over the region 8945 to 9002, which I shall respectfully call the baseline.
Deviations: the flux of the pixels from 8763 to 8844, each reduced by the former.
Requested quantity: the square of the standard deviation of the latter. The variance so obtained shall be 0.8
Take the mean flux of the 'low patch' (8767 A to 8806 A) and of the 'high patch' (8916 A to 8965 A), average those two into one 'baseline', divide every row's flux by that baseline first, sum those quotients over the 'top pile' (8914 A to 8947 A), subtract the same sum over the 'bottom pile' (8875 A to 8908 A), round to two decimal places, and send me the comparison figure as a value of 0.33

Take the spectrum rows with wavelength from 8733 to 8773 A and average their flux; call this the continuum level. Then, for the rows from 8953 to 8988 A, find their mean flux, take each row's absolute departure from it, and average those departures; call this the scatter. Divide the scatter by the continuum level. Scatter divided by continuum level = 0.0347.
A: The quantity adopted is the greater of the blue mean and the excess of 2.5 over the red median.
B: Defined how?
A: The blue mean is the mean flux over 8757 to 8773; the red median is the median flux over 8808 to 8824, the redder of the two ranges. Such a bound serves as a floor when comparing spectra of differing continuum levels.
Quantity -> 24.15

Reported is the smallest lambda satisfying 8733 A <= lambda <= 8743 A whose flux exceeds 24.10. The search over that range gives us 8733.92 A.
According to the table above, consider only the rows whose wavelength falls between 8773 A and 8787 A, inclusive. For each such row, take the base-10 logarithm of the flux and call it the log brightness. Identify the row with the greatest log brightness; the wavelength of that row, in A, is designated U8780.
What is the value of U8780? 8782.32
